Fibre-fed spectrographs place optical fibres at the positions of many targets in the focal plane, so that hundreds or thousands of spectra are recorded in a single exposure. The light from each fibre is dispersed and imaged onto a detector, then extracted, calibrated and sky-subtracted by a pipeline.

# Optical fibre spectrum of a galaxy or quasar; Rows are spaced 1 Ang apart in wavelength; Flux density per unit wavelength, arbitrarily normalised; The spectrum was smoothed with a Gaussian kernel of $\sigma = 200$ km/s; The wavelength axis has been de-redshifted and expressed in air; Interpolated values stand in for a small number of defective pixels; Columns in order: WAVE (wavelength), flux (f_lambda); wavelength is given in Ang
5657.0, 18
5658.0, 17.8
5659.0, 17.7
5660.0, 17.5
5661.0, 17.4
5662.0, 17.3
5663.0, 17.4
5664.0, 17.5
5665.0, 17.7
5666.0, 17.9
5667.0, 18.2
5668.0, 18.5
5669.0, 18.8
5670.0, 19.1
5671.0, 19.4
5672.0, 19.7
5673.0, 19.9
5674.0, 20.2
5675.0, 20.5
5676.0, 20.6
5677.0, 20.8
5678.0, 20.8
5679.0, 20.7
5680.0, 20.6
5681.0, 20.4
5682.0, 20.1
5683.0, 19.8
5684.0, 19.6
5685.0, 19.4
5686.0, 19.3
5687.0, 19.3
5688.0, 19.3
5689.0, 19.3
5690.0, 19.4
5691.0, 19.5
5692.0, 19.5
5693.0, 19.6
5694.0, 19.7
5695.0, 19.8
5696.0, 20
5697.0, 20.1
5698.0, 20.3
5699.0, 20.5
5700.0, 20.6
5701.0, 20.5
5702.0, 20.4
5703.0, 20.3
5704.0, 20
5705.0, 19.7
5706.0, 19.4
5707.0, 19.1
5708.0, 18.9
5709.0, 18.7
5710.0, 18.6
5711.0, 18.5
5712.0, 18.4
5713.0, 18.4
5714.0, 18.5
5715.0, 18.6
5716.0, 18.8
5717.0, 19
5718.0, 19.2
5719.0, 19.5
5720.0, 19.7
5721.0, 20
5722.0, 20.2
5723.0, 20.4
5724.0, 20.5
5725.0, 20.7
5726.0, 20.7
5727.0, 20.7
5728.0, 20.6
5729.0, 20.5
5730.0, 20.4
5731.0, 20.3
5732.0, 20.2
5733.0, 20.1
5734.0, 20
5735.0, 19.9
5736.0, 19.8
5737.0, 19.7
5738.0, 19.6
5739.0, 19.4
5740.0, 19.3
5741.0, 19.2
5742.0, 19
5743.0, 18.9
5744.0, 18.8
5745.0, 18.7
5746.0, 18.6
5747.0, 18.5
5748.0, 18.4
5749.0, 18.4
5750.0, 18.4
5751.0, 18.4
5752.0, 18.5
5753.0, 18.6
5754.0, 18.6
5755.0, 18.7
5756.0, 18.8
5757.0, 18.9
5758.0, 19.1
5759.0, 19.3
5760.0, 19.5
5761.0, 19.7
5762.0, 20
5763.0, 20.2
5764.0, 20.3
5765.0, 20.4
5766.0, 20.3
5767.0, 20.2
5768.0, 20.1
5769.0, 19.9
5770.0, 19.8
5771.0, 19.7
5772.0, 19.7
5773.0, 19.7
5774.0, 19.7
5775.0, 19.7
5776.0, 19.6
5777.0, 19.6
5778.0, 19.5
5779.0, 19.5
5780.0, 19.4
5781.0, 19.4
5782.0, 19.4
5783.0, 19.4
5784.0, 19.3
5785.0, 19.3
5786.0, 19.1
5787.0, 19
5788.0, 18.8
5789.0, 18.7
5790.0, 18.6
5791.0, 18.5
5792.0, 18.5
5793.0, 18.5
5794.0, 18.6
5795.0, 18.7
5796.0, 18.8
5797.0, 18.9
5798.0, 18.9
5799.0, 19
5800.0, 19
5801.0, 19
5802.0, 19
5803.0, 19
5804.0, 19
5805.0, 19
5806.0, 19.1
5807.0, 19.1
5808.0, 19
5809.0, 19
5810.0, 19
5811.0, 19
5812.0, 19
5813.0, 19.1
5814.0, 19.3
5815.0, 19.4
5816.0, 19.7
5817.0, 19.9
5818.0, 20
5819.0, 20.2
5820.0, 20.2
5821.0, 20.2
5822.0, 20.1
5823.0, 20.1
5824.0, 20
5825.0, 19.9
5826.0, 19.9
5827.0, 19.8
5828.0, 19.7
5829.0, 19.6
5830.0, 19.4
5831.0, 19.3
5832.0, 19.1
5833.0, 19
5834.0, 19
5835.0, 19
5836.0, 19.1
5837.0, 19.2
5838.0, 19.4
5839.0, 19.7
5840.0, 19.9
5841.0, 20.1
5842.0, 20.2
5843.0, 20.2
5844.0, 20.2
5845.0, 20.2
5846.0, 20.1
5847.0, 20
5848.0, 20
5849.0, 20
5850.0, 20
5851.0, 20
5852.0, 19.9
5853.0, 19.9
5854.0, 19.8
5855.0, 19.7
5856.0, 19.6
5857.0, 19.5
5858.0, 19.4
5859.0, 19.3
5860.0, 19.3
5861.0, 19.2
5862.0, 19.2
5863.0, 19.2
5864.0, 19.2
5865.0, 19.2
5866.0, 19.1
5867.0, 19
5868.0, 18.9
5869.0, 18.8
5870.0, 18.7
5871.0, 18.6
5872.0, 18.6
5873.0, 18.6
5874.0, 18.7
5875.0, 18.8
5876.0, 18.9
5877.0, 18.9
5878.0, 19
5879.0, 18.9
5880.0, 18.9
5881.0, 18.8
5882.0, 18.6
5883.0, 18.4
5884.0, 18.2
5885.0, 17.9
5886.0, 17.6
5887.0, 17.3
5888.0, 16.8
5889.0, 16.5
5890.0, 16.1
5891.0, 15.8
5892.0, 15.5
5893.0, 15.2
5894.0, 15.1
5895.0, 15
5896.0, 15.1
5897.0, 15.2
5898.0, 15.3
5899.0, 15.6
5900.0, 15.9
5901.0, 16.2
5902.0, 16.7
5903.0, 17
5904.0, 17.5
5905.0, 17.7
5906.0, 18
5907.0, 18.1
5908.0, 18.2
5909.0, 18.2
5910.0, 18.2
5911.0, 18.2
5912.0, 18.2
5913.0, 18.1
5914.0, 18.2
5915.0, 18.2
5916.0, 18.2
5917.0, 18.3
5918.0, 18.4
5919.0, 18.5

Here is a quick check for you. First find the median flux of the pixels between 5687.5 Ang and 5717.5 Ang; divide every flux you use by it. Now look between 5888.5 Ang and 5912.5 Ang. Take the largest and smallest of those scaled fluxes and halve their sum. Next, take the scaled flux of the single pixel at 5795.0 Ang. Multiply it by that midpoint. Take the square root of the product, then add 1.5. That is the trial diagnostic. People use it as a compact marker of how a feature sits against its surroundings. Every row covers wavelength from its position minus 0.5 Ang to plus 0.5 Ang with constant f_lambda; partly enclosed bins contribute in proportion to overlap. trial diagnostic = 2.41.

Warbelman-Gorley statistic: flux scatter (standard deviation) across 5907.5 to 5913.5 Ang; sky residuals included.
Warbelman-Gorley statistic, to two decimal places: 0.04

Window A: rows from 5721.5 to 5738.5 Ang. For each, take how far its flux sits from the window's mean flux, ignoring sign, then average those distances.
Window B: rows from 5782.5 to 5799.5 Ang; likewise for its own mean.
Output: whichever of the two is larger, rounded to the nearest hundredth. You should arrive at 0.30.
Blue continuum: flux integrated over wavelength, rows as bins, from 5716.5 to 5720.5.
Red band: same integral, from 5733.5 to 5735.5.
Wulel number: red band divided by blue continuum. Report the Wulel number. 0.52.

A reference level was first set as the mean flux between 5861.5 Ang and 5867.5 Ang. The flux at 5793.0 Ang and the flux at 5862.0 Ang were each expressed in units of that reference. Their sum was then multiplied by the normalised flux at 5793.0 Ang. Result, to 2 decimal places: 1.90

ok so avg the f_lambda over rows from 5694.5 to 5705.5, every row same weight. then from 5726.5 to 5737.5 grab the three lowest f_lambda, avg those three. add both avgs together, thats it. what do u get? 40.0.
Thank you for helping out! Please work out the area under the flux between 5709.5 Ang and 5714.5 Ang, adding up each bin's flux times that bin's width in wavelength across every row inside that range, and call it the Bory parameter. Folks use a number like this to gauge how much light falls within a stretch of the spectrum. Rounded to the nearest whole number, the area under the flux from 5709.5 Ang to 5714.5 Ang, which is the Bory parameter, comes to 92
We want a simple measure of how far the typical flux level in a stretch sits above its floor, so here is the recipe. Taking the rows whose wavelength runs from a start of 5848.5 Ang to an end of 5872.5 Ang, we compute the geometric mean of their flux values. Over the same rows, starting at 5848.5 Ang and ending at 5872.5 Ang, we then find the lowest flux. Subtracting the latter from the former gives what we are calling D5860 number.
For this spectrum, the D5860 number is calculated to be 0.73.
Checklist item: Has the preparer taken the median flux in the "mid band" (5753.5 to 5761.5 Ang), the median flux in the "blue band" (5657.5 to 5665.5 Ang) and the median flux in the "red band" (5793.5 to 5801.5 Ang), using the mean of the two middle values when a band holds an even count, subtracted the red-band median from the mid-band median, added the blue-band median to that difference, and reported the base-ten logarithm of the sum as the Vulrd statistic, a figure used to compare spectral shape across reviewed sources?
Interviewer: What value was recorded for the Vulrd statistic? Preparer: 1.246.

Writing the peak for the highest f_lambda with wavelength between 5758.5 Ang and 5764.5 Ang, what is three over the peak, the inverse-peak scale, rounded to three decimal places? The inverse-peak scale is 0.148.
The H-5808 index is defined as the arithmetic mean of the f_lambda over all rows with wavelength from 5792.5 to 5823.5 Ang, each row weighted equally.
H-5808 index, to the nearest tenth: 19.3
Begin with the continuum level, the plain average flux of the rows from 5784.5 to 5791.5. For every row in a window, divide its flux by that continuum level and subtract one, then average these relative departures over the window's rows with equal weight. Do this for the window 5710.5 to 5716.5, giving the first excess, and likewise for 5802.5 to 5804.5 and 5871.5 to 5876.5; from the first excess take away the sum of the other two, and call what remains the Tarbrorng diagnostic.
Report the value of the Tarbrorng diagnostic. -0.017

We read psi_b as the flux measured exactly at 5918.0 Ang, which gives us 18.4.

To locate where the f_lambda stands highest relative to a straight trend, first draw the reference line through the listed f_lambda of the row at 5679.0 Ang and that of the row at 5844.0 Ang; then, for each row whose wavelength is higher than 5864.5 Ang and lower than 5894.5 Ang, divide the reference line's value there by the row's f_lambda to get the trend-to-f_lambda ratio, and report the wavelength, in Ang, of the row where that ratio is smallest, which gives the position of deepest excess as 5865.0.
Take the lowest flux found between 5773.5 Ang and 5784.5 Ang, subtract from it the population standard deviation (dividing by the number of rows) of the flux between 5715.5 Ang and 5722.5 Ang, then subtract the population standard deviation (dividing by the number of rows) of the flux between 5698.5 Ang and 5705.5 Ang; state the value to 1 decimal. 18.5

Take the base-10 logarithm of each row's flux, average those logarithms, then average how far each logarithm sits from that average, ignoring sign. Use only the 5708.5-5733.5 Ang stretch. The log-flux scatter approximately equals 0.018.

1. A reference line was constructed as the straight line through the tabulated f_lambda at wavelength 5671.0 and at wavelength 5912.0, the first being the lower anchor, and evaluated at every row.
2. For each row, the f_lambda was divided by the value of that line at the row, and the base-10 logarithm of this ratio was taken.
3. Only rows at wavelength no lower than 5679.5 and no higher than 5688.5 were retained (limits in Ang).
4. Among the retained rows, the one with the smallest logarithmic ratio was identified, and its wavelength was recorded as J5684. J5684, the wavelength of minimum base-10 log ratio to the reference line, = 5686.0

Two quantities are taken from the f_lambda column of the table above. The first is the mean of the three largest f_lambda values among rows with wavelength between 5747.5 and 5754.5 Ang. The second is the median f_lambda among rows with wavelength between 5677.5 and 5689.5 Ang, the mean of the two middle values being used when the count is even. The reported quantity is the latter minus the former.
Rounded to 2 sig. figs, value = 1.1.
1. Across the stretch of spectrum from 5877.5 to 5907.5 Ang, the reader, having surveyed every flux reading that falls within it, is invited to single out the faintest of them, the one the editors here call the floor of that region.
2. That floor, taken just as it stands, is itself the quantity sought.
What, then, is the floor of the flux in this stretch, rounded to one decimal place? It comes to 15.0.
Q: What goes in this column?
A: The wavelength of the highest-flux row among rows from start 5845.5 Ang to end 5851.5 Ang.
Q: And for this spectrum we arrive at 5846.0 Ang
